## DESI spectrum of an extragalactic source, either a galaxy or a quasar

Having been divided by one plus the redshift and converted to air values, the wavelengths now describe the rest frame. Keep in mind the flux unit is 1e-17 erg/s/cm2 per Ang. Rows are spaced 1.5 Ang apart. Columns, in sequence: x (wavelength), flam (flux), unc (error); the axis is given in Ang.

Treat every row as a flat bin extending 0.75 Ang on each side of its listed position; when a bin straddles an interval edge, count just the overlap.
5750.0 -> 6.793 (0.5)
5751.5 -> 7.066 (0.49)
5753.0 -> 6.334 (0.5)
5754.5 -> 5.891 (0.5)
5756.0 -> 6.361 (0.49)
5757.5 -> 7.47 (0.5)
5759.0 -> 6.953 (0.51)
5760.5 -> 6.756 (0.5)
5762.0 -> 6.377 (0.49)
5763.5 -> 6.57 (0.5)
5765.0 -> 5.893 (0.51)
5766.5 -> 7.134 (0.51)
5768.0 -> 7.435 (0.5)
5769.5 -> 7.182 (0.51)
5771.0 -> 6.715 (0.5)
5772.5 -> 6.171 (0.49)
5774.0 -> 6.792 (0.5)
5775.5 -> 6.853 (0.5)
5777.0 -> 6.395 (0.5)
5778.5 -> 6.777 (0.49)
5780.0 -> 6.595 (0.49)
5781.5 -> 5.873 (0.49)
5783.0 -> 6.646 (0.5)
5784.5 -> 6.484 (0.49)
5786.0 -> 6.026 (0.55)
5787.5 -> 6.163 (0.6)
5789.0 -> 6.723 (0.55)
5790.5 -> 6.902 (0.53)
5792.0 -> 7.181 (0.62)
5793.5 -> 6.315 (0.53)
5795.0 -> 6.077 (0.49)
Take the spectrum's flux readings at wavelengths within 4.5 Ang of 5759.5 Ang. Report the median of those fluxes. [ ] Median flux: 6.66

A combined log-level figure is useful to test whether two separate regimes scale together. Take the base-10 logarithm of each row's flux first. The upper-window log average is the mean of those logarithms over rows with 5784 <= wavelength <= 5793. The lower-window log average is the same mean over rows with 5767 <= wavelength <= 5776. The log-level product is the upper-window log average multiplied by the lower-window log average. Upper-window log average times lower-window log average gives 0.683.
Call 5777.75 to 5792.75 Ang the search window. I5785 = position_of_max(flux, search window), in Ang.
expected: 5792.0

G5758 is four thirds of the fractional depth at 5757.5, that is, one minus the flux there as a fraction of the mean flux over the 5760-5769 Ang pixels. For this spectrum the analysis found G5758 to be -0.15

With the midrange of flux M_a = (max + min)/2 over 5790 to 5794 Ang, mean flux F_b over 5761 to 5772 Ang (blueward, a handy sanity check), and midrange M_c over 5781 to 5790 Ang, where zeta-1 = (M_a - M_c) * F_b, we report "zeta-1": 3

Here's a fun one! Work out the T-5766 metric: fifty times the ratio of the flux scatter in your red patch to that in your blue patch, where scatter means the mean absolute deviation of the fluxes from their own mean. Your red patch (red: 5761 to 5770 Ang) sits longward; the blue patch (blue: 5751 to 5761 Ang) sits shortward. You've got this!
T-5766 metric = 57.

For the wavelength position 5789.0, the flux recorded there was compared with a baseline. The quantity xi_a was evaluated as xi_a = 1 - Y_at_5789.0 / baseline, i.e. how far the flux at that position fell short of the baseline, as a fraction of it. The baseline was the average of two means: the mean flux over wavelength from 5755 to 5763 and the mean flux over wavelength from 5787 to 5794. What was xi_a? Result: 0.00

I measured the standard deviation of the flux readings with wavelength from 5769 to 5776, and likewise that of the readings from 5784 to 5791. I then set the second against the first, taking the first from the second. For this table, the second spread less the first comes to 0.00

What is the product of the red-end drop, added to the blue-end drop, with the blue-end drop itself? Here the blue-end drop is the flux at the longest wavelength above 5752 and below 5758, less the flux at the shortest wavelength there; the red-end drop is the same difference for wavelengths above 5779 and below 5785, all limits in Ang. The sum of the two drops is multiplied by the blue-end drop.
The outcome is 1.2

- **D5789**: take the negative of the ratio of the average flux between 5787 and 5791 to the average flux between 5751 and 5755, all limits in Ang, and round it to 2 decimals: -1.03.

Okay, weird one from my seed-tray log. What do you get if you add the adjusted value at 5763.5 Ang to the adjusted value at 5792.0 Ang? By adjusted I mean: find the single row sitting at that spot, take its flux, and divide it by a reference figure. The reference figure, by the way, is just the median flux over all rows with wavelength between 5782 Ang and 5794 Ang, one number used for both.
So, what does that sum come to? 2.09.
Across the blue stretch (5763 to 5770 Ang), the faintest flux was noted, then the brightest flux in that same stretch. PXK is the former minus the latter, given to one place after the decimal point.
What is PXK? -1.5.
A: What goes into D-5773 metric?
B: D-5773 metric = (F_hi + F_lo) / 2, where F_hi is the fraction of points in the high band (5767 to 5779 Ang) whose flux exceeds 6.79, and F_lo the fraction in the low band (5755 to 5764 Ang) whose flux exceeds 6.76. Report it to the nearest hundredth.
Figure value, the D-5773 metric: 0.42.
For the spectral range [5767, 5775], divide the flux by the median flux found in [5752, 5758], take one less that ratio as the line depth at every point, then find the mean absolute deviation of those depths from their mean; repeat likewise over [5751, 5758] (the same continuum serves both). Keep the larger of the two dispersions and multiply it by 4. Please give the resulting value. 0.32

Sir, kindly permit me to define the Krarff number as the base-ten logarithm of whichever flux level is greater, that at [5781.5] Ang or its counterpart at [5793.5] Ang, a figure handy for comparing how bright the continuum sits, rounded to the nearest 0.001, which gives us 0.800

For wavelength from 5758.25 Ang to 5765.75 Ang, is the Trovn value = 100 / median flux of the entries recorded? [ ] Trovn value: 15.2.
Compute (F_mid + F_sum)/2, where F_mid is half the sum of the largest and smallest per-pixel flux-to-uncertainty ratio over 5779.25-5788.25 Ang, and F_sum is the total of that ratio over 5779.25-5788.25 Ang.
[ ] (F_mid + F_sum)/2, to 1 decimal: 42.5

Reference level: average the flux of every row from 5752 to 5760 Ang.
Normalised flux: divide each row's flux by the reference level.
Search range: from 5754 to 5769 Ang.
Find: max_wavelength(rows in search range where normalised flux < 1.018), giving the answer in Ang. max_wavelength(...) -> 5765.0 Ang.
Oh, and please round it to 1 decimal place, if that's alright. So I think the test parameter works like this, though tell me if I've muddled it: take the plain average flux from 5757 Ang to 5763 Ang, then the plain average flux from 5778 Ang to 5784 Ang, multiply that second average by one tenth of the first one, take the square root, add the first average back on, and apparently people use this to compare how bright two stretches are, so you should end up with 9.0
